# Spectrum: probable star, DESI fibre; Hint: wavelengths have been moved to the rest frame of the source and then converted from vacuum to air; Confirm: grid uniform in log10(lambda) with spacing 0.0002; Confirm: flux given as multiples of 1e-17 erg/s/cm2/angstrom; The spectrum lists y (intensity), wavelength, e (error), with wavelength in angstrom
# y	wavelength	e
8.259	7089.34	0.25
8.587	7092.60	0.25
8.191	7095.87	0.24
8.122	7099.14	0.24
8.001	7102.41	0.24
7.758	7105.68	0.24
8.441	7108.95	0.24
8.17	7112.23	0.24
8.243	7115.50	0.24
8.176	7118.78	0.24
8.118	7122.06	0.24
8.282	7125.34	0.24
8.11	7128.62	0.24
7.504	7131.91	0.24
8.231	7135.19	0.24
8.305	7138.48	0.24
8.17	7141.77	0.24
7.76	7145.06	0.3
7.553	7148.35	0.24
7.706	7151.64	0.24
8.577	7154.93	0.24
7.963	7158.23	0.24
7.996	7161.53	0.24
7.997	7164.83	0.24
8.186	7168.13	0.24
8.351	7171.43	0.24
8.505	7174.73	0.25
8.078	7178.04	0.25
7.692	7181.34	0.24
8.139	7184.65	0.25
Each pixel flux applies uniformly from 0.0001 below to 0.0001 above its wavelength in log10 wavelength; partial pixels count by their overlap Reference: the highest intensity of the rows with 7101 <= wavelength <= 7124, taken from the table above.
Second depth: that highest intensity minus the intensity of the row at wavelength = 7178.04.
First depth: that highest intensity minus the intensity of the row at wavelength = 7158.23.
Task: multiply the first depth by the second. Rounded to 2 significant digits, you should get 0.17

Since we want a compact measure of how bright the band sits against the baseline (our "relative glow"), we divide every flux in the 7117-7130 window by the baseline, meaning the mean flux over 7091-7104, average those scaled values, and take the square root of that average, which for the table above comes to 0.997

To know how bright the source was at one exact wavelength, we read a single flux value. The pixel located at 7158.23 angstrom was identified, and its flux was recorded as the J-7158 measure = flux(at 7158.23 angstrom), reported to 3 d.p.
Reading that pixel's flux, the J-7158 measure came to 7.963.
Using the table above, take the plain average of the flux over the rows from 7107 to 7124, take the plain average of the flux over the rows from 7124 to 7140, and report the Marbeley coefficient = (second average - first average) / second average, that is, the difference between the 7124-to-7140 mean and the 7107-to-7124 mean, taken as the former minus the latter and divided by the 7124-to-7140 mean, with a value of -0.018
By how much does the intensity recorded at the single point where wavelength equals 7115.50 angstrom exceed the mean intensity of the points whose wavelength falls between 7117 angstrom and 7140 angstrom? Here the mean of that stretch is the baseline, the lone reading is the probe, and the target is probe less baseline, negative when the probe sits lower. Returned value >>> 0.14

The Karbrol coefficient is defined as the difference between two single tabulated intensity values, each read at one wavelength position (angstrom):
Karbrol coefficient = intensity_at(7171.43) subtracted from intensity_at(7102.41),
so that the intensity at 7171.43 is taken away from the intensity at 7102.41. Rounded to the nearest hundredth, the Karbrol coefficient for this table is -0.35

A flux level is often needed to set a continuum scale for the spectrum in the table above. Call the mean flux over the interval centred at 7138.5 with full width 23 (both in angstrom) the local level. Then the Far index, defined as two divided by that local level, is 0.252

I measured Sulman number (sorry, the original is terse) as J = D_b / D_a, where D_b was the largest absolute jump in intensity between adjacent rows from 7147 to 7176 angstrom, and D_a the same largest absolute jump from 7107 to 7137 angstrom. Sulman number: 1.2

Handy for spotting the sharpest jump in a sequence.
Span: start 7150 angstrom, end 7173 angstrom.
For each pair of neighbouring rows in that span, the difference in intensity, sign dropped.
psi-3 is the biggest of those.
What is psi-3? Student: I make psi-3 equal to 0.9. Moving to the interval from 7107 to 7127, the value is 0.3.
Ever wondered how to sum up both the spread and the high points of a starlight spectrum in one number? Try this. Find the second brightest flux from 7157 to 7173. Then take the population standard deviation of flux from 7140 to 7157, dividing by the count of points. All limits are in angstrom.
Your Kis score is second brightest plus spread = 8.56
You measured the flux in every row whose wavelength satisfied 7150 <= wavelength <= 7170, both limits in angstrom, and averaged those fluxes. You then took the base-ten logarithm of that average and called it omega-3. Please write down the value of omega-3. 0.907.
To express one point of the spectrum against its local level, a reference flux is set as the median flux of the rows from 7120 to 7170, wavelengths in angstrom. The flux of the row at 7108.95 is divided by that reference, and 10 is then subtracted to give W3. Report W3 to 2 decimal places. -8.96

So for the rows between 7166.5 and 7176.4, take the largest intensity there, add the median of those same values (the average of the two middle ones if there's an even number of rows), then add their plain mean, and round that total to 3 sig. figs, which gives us 25.2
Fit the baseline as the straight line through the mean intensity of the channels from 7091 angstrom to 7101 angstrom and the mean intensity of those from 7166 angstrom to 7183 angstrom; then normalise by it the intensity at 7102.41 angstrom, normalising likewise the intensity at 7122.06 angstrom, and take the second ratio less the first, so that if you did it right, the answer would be 0.02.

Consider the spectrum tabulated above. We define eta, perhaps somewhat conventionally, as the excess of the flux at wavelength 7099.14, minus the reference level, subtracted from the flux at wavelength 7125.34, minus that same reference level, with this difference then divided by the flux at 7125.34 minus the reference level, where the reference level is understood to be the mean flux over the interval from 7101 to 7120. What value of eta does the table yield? 1.1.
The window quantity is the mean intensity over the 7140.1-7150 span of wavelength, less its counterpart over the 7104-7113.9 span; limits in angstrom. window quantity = -0.30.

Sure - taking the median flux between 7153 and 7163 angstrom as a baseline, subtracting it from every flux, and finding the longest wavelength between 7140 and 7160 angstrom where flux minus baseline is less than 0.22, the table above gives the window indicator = 7158.23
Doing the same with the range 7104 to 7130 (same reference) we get 7128.62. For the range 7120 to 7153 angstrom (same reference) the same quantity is 7151.64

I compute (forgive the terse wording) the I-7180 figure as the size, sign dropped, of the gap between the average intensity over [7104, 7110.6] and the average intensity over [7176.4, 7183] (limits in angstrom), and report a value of 0.21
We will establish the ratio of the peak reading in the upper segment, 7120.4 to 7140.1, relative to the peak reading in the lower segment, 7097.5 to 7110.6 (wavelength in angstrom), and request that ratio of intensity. 0.984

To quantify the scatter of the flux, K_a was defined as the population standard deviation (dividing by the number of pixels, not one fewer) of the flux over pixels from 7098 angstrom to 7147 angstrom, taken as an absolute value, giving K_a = 0.237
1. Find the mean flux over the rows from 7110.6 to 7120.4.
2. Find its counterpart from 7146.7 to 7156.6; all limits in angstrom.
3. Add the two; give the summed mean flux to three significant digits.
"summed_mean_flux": 16.1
